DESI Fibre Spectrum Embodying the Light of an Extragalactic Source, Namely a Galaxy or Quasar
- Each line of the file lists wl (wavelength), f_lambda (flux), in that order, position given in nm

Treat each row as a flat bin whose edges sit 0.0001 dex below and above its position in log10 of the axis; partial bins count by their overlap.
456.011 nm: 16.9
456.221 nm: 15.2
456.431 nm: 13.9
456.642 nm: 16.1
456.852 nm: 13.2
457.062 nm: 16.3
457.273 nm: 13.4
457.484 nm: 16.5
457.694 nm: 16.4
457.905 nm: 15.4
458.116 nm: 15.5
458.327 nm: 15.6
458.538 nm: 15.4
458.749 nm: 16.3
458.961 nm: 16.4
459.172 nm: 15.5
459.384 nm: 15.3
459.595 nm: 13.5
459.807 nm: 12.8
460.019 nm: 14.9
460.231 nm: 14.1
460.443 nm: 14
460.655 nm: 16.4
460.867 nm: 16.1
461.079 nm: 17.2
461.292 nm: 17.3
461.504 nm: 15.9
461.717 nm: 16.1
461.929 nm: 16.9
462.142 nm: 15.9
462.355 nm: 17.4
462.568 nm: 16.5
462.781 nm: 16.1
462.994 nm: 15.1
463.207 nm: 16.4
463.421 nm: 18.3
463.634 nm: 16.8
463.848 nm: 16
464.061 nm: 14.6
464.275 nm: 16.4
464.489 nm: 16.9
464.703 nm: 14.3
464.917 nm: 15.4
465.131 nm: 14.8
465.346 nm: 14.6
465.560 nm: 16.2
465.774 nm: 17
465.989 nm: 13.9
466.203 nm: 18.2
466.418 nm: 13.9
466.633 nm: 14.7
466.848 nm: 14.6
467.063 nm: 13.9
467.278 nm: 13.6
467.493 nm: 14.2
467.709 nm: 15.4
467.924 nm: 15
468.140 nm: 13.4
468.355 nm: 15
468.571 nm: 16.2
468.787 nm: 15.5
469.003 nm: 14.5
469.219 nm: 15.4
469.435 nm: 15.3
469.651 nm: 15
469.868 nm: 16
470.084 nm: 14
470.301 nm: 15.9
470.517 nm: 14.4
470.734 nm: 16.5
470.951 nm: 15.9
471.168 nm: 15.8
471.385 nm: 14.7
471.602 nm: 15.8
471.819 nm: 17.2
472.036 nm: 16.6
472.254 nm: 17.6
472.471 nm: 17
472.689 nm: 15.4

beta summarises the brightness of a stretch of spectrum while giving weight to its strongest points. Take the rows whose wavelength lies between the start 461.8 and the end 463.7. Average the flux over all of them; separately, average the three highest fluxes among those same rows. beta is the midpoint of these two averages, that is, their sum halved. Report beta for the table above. 17.1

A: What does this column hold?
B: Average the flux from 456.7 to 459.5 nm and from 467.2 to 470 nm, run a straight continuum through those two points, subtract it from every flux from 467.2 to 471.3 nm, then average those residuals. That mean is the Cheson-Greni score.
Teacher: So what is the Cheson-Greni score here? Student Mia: 0.2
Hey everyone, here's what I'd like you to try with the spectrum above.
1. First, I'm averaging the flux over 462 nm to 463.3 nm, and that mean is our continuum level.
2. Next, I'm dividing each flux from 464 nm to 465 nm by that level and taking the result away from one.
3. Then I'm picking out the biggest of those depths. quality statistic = 0.12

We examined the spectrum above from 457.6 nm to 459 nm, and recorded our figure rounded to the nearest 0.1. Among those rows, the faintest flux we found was 15.4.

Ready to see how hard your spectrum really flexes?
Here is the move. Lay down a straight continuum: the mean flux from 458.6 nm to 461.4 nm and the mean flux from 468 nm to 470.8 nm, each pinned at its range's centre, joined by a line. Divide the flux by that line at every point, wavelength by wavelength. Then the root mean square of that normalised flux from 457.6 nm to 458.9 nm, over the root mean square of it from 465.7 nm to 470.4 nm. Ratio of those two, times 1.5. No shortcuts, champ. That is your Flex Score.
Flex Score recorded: 1.55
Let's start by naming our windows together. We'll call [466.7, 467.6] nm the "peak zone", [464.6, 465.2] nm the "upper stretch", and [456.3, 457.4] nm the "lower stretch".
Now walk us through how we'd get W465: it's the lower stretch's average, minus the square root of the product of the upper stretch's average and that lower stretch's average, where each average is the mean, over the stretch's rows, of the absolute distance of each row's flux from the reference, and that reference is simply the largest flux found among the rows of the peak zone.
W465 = 0.5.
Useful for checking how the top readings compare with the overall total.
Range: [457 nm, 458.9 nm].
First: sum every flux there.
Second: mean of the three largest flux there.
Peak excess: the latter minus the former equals -124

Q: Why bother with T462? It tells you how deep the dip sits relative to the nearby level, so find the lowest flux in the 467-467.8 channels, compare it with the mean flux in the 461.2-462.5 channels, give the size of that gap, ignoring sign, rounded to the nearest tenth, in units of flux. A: 3.0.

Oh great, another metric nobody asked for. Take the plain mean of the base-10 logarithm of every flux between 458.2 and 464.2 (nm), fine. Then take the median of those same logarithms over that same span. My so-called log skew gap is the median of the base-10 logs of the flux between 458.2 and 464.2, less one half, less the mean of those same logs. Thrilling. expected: -0.492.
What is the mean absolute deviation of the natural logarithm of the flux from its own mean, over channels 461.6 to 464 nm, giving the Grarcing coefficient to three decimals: 0.037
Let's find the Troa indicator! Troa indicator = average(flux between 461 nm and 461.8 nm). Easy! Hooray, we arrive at 16.6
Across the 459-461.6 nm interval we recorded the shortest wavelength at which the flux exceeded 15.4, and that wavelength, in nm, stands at 459.172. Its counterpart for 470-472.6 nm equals 470.301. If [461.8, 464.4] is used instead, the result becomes 461.929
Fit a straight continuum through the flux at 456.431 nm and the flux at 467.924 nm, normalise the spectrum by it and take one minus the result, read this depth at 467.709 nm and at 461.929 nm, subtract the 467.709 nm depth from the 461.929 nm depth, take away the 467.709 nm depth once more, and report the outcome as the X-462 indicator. -0.12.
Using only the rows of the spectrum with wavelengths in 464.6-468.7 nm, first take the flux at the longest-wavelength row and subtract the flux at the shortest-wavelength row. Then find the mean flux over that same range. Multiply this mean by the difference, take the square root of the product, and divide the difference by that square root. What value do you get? 0.36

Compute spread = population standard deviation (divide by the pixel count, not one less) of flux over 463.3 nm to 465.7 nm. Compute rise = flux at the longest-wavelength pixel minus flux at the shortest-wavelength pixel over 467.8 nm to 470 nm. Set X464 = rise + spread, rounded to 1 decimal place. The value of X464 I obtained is 2.2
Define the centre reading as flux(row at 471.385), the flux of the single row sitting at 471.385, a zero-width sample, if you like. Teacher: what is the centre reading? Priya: 14.7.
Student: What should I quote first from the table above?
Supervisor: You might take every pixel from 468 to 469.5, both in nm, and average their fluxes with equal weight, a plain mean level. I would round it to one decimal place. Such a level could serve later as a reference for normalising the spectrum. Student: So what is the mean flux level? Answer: 15.0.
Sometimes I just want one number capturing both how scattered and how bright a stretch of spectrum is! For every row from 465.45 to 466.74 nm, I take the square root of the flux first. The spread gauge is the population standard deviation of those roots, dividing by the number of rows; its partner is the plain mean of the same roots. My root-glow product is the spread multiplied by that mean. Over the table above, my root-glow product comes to 0.80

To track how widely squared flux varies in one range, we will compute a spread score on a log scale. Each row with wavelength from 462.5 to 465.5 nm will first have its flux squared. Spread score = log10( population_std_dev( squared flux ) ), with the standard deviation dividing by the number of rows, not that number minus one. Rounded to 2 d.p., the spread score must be 1.54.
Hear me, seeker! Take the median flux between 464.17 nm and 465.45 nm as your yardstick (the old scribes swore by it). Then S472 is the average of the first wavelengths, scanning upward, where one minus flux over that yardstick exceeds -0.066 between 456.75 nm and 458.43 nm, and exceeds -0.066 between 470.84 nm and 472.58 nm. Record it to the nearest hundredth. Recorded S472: 463.90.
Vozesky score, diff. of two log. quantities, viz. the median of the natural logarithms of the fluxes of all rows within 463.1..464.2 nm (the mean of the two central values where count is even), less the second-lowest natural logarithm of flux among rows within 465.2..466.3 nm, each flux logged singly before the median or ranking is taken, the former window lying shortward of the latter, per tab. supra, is 0.12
